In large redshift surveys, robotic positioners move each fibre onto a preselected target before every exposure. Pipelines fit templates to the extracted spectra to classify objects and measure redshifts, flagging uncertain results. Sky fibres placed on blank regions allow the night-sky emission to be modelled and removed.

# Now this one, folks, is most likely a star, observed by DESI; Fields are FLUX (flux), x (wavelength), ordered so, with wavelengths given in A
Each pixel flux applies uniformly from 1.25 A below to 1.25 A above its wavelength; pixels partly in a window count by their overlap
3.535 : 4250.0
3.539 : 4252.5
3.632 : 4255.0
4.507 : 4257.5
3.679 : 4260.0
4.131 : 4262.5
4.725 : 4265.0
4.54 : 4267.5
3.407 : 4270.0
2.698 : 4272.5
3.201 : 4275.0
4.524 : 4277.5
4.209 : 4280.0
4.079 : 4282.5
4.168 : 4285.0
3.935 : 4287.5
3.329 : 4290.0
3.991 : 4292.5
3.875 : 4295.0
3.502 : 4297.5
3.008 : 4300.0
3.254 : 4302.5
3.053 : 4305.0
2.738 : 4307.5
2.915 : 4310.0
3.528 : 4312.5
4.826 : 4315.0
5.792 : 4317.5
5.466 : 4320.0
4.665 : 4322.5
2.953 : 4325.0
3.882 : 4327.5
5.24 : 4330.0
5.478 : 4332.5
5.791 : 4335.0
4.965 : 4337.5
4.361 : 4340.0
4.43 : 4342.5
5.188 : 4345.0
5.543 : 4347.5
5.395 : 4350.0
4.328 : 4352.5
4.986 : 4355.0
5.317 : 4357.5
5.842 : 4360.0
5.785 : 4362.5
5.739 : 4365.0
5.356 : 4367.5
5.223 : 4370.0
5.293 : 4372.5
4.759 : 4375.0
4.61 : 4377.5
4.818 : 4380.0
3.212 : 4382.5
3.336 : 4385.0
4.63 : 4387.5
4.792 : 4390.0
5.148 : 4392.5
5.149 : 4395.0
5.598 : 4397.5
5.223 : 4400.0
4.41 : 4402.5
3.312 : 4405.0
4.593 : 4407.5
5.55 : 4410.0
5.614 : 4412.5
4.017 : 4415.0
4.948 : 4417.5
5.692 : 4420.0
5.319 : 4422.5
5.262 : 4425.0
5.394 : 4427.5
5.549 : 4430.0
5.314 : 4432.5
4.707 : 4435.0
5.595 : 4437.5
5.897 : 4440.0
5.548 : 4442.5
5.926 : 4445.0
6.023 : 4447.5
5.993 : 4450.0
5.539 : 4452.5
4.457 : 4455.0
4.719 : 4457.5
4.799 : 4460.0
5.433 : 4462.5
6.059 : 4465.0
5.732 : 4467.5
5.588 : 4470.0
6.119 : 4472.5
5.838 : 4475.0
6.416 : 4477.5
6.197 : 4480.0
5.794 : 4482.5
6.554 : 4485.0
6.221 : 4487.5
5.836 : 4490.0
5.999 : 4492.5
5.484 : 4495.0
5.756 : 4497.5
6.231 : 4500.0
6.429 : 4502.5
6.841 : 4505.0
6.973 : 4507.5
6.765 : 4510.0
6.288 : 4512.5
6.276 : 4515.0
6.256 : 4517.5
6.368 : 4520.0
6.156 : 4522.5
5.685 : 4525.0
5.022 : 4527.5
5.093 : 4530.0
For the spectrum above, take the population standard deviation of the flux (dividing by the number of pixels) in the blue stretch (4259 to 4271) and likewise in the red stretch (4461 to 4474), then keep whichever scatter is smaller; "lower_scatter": 0.27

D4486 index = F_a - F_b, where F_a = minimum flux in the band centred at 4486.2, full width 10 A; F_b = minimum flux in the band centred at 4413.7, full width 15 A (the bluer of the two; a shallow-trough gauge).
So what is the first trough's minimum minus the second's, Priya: 1.8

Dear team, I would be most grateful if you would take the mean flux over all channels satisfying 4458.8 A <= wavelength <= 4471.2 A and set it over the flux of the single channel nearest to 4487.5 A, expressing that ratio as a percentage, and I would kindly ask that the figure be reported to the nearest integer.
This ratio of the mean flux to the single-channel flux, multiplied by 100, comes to 89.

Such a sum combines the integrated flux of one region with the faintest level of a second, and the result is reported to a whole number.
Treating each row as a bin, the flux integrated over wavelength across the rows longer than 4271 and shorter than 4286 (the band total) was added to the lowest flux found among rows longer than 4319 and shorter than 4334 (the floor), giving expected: 60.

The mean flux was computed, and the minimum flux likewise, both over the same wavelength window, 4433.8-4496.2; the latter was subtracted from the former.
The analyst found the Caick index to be 1.2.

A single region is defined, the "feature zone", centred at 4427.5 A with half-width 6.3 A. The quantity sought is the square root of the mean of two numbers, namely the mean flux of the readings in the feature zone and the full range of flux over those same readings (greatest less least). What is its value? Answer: 1.68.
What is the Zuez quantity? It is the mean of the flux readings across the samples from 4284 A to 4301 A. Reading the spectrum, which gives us 3.7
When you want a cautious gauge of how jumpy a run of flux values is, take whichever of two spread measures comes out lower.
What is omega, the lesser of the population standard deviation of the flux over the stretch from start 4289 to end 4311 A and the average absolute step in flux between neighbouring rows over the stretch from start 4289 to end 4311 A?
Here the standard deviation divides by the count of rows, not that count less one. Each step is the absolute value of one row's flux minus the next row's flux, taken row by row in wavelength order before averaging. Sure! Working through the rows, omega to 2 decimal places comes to 0.32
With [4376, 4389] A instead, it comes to 0.70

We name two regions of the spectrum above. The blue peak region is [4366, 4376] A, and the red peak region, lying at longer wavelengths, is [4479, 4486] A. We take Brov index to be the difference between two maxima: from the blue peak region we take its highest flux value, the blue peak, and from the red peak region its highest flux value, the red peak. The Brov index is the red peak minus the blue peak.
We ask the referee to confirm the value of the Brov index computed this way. 1.20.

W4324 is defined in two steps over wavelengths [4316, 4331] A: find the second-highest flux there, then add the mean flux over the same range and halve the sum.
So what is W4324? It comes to 5.1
